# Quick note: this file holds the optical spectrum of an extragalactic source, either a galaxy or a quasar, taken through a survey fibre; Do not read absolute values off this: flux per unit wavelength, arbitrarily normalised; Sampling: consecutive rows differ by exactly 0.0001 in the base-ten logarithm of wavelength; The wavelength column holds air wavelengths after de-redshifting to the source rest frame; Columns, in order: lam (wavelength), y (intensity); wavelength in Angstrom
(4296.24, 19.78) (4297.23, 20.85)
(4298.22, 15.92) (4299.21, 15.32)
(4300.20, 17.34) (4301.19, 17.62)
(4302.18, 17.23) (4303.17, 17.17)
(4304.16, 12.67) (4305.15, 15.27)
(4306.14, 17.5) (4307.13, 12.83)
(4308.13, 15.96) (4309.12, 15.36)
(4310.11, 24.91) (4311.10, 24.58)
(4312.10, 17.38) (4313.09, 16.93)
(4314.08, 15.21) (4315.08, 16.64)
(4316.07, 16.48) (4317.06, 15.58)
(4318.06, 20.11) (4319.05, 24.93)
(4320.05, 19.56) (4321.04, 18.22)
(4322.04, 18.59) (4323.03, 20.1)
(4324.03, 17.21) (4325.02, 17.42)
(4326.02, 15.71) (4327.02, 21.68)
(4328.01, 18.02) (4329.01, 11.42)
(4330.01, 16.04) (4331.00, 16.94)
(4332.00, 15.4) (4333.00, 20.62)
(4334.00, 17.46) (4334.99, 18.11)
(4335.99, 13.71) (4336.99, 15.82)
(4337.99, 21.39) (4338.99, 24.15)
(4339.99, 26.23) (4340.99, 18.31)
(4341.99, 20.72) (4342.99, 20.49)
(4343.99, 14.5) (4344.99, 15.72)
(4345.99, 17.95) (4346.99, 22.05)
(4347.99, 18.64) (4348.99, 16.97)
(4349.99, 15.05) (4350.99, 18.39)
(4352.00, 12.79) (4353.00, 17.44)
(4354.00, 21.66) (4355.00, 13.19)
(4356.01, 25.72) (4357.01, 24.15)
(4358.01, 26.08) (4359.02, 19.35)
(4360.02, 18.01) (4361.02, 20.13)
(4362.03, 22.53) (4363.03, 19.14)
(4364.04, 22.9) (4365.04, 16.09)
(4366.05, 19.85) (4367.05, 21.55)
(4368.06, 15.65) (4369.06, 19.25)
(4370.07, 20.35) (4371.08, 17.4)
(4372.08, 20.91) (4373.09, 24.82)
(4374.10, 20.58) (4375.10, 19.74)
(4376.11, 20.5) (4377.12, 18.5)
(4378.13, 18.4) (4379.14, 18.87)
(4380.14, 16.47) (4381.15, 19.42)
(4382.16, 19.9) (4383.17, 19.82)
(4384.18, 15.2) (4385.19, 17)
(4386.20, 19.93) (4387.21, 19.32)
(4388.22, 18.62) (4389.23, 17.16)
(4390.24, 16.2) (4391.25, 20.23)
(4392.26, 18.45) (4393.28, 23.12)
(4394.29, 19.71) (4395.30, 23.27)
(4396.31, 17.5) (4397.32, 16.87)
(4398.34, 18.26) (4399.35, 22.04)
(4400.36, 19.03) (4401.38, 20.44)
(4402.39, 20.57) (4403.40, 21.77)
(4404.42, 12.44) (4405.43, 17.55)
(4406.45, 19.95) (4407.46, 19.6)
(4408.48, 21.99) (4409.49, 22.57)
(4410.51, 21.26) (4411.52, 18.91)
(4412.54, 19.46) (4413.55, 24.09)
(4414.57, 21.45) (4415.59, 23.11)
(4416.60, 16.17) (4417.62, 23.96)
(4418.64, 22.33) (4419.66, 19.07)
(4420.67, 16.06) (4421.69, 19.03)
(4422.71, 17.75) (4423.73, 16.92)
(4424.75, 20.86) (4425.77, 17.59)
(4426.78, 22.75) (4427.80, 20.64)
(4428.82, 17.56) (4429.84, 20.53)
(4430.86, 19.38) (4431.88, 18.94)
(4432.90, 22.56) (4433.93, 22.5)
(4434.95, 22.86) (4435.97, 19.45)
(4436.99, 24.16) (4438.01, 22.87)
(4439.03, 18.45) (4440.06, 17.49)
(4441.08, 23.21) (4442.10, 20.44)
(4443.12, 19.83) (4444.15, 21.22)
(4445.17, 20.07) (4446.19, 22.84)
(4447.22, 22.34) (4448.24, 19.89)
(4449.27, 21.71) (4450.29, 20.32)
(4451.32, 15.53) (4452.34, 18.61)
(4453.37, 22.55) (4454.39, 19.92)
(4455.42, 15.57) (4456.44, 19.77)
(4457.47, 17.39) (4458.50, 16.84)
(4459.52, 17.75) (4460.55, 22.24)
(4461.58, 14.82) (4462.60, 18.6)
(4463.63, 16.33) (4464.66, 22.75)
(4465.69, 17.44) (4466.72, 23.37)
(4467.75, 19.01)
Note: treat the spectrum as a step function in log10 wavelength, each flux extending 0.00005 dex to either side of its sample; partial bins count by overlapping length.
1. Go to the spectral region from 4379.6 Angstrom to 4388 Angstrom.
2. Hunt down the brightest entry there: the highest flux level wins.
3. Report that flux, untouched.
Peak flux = 19.93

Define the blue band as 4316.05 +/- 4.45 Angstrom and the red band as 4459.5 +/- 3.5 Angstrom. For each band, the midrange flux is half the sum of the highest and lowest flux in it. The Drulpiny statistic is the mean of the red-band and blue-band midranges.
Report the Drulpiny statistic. 19.3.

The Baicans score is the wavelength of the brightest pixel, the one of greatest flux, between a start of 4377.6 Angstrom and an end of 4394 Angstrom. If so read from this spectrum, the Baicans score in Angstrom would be 4393.28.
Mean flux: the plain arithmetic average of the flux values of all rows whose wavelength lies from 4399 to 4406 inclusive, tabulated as 19.1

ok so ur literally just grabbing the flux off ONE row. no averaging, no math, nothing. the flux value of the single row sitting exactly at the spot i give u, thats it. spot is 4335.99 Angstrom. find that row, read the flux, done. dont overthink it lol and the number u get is 13.71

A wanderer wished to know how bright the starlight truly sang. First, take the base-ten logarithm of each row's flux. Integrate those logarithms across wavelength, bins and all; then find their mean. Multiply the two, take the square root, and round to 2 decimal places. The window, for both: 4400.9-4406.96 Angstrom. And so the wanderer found 3.12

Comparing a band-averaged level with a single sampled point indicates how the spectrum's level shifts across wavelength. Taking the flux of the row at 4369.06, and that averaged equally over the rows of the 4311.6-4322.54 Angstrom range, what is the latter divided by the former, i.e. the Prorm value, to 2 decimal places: 0.94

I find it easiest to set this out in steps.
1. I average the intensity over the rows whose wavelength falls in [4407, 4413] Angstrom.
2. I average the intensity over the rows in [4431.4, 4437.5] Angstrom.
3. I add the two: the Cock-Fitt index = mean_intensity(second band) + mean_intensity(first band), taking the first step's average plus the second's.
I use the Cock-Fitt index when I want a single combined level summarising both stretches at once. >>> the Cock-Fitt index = 42.4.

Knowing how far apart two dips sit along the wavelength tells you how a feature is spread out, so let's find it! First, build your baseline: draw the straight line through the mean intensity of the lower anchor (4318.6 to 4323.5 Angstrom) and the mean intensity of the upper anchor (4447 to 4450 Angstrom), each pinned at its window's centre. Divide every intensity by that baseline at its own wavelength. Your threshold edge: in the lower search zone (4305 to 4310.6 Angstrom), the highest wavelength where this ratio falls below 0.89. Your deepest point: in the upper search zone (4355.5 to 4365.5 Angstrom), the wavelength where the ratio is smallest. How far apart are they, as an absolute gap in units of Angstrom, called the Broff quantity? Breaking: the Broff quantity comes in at 55.9 Angstrom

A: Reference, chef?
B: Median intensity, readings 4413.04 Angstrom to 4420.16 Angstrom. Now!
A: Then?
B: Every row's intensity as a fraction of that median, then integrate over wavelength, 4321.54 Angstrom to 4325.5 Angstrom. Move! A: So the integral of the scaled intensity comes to 3.3 Angstrom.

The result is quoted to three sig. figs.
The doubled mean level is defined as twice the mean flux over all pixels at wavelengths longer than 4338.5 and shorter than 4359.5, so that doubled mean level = 39.0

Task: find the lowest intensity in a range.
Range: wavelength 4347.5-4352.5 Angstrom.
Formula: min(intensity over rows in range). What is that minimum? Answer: 12.79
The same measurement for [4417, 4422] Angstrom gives 16.06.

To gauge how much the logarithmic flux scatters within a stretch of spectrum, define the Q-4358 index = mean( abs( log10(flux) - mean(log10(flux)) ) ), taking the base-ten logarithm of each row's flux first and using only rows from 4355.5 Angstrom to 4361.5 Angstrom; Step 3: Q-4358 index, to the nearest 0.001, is 0.061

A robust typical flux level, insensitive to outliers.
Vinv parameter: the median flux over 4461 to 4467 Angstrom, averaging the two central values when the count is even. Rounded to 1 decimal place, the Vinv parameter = 18.0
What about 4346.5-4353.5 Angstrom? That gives 17.4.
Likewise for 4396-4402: 18.6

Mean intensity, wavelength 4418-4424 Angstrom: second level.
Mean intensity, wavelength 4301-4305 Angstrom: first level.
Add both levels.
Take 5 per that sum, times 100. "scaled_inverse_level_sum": 14.4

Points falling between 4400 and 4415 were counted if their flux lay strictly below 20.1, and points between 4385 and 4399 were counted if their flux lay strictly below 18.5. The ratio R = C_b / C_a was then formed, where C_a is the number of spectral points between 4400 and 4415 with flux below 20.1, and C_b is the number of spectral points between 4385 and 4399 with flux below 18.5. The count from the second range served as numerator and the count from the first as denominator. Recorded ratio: 1.00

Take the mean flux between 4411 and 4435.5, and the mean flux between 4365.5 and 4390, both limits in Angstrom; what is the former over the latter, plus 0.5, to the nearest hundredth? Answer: 1.56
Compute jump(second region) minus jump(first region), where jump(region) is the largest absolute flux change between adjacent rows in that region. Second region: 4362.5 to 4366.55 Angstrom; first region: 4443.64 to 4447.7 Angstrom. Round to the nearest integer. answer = 4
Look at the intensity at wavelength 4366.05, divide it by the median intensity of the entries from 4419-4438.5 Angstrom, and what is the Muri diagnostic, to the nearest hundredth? 1.02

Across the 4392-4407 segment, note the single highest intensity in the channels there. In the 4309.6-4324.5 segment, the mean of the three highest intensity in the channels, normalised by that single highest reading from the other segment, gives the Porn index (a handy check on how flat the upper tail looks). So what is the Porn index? 1.07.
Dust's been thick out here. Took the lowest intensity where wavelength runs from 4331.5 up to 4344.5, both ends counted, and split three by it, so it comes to 0.219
